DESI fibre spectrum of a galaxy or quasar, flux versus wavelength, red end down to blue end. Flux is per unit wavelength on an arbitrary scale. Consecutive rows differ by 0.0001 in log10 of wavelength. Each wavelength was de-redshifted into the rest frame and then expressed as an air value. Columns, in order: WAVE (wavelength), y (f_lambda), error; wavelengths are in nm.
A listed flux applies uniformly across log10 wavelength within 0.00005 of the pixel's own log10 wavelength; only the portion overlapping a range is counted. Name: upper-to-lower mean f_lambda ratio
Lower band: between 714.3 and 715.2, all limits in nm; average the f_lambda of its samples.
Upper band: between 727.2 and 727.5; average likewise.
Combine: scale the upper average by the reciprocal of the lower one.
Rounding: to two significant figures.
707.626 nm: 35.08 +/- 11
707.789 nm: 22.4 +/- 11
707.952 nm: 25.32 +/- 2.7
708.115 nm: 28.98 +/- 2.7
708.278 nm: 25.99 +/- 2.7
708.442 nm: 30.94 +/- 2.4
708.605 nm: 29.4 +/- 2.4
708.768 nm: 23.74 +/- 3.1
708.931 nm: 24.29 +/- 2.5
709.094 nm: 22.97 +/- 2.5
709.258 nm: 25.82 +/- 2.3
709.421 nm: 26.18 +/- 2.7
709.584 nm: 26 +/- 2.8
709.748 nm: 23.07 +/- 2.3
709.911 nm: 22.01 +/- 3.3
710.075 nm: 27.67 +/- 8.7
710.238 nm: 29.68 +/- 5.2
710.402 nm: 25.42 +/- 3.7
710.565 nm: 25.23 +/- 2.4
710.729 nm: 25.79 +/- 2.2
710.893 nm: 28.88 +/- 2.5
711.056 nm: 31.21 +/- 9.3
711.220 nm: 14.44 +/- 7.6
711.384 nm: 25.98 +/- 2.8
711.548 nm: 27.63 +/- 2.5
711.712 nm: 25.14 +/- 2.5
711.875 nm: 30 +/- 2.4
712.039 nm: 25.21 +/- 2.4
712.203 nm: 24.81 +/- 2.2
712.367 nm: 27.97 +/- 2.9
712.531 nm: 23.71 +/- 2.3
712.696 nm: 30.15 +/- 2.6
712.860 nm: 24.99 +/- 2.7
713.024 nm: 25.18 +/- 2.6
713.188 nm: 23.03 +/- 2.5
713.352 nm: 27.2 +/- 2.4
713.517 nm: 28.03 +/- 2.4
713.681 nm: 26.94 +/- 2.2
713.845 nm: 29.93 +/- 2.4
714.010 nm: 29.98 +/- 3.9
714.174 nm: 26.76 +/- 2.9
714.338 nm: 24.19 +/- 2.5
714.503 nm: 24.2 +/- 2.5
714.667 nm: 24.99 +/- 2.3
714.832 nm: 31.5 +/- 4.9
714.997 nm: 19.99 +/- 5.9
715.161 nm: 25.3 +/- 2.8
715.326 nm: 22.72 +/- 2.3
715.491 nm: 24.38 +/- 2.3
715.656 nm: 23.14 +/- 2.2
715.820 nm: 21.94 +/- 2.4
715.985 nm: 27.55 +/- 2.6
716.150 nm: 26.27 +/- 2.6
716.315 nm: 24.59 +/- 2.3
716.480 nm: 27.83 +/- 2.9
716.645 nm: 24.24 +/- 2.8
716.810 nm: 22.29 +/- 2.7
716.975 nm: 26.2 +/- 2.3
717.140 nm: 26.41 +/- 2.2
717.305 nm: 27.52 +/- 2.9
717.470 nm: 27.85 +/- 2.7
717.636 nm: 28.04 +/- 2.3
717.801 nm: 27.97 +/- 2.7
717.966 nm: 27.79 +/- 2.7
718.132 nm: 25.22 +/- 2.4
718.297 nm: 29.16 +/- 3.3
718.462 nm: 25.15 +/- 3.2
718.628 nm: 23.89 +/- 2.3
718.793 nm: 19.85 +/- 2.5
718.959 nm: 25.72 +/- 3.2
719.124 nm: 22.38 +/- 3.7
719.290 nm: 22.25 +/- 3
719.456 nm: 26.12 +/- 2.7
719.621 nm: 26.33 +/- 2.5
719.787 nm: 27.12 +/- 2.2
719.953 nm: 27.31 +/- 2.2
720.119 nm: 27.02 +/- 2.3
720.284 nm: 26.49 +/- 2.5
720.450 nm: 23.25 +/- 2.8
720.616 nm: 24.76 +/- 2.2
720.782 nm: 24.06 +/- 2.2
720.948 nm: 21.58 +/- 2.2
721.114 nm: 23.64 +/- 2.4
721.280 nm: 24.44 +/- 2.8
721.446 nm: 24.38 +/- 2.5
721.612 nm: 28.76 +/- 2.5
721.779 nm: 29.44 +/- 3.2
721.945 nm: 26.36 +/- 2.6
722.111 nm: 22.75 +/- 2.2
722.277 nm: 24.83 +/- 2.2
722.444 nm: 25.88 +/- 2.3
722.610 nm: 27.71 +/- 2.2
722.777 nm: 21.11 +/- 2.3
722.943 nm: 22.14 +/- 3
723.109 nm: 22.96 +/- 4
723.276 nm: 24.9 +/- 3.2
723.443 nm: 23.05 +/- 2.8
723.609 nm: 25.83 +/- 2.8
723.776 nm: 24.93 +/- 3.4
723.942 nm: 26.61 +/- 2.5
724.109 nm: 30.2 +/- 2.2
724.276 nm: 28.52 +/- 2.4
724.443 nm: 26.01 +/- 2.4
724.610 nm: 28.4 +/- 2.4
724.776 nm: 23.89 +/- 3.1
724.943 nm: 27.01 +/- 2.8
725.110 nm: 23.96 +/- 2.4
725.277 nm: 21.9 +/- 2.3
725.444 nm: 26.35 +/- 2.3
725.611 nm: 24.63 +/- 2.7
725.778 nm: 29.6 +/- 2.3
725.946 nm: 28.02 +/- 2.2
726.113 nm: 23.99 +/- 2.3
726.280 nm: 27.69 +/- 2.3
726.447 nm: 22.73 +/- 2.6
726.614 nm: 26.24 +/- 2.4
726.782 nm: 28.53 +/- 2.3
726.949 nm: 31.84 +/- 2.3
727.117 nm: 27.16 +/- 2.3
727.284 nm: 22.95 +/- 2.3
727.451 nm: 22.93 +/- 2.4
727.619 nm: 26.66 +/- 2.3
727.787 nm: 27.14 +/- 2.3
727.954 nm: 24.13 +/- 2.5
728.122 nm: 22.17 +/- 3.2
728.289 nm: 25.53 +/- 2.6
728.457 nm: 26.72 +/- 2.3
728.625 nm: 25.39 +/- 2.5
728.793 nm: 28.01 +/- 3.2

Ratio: 0.92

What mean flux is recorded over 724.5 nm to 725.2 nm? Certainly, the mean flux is 25.8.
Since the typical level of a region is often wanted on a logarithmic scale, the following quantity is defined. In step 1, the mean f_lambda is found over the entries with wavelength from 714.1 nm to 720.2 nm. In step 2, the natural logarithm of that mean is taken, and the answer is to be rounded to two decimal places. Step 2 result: 3.24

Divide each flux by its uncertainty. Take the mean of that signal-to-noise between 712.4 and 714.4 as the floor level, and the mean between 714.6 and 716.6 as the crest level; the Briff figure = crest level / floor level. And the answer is 0.89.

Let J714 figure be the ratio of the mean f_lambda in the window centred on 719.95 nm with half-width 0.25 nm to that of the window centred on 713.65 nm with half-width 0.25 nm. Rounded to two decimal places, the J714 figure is 0.96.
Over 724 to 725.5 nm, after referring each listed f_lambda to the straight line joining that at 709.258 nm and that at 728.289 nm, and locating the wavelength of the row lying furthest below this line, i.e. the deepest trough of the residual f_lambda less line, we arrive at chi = 725.277 nm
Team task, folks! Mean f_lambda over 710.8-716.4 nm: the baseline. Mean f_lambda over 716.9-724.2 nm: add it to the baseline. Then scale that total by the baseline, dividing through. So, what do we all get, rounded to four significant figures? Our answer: 1.985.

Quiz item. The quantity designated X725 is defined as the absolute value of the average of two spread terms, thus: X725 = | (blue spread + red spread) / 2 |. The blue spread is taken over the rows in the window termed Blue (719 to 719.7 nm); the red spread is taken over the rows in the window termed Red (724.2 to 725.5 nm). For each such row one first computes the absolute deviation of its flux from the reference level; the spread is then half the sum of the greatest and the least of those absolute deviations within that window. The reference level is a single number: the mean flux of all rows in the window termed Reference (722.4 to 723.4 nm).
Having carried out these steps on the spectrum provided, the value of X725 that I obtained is 2.1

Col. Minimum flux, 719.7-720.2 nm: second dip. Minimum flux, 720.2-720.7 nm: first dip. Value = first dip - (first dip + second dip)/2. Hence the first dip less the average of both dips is -1.9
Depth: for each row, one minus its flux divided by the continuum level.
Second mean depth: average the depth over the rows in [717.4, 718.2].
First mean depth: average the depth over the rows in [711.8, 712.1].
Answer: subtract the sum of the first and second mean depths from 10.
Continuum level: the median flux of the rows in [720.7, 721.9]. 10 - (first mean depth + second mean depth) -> 10.3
